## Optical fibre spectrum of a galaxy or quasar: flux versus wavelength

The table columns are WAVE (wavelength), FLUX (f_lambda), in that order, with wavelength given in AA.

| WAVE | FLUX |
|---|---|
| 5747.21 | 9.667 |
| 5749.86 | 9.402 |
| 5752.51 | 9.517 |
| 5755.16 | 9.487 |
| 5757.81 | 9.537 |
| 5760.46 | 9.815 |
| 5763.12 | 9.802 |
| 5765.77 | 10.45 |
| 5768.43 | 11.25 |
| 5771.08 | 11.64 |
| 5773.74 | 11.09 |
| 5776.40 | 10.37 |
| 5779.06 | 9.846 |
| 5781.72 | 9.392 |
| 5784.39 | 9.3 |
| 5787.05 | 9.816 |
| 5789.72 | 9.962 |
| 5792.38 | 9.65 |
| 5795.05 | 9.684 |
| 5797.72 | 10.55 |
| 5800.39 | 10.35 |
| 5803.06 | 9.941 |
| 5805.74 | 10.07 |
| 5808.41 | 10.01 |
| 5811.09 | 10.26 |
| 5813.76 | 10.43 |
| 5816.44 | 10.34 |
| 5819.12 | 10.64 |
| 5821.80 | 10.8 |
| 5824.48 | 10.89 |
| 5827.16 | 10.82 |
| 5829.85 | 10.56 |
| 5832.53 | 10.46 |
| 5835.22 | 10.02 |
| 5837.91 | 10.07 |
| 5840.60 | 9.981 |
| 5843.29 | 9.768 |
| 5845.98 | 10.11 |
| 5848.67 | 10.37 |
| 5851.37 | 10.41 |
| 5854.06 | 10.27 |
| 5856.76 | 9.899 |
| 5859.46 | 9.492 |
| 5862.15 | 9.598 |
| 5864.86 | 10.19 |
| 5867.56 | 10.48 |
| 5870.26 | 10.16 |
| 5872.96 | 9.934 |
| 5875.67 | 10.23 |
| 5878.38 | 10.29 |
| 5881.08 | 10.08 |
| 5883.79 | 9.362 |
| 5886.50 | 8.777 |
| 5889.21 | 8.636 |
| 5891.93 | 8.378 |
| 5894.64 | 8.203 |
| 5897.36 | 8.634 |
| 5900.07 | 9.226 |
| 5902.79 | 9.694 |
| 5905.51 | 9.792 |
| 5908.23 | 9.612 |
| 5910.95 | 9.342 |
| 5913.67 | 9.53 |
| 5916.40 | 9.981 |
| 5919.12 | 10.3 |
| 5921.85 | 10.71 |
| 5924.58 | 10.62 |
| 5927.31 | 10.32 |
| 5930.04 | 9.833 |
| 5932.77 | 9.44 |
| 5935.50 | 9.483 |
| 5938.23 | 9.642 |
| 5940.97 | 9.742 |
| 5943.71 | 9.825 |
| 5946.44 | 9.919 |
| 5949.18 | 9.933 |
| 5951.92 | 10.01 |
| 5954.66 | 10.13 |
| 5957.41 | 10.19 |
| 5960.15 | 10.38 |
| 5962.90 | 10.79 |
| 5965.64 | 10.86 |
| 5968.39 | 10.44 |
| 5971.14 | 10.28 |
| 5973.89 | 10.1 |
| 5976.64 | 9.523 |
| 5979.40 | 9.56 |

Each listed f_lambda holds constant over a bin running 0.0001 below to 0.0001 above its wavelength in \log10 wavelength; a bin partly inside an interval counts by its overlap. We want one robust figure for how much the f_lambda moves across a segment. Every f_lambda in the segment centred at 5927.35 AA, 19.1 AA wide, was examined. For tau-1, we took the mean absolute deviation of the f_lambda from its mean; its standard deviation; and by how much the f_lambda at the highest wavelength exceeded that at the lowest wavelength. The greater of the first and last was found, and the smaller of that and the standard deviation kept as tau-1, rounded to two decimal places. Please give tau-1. 0.44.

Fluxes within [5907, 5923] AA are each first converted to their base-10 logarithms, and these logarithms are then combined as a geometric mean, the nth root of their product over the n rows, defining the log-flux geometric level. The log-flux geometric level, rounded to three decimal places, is 0.995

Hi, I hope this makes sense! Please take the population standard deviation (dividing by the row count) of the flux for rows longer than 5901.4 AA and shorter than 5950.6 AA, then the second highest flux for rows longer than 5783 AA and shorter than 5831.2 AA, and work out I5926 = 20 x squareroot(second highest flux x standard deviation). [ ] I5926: 40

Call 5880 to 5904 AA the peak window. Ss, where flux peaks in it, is 5881.08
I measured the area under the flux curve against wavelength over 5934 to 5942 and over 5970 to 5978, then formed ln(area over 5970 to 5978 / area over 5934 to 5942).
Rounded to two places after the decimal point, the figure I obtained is 0.04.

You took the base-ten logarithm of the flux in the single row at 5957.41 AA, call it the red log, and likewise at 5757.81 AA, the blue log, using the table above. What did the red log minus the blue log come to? 0.03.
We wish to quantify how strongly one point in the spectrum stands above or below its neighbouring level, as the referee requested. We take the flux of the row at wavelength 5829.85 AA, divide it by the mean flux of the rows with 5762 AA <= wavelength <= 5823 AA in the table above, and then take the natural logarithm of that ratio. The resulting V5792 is 0.03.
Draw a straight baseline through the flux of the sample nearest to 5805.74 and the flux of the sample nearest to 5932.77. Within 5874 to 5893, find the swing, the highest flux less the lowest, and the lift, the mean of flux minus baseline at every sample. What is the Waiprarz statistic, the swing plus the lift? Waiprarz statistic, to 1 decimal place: 1.6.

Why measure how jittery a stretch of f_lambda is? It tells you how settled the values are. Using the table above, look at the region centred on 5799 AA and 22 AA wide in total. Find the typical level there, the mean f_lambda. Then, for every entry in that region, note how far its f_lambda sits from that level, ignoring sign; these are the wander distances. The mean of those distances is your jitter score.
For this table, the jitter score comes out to 0.222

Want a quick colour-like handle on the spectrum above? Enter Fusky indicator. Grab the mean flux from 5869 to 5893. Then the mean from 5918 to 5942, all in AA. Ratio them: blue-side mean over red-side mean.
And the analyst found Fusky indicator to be 0.95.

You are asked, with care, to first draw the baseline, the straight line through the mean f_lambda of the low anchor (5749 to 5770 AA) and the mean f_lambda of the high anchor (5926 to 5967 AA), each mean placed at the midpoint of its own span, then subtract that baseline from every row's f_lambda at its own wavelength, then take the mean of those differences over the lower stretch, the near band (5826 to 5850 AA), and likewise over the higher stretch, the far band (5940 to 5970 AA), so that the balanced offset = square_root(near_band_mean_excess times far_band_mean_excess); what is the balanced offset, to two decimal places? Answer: 0.21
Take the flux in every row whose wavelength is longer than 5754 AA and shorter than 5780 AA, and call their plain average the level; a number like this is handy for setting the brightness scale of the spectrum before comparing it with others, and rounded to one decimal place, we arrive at 10.3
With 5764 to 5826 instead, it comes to 10.3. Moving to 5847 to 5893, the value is 9.8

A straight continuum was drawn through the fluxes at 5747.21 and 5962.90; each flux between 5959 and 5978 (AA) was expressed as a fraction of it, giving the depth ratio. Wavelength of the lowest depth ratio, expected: 5976.64 AA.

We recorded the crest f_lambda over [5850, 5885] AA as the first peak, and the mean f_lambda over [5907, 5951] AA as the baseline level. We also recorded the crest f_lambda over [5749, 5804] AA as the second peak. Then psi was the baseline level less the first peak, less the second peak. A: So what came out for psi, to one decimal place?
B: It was -12.2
